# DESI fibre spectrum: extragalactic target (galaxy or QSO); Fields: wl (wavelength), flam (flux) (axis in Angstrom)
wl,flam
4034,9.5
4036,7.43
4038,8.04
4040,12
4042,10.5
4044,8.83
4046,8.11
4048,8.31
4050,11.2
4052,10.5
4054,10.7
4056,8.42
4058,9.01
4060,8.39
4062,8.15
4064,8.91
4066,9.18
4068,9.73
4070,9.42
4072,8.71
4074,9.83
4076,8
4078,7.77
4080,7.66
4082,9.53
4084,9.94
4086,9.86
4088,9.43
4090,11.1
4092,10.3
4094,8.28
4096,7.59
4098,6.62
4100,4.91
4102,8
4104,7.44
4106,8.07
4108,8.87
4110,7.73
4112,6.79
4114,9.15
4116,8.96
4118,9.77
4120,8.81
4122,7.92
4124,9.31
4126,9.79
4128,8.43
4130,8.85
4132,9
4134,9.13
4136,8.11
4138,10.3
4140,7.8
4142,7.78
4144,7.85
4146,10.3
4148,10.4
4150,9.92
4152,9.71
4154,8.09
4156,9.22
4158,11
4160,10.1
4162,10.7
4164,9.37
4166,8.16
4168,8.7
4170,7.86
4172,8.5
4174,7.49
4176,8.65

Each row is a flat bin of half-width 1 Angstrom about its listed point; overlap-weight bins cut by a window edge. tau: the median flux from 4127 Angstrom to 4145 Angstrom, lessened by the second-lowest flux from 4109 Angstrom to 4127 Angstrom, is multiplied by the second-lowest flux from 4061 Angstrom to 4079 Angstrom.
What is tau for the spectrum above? 6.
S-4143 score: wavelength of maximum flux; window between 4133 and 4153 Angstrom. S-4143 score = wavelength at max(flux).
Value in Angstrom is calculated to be 4148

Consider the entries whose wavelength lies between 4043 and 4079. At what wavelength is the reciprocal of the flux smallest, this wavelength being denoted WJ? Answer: 4050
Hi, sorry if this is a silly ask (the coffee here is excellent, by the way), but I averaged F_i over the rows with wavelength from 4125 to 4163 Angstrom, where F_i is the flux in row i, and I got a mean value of 9.3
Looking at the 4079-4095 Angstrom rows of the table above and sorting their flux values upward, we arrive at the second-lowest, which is 8.28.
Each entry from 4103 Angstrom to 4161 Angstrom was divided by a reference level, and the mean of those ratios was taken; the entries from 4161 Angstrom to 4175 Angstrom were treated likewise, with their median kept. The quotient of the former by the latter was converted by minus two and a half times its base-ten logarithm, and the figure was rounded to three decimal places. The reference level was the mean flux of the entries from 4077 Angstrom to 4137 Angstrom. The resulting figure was -0.052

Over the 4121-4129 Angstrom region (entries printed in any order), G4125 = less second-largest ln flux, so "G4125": -2.23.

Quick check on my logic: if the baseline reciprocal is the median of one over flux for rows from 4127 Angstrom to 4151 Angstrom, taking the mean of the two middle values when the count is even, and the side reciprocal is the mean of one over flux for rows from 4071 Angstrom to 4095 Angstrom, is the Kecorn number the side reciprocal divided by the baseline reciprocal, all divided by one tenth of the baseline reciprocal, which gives 88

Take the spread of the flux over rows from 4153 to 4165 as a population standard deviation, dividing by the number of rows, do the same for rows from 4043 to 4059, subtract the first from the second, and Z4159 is 0.16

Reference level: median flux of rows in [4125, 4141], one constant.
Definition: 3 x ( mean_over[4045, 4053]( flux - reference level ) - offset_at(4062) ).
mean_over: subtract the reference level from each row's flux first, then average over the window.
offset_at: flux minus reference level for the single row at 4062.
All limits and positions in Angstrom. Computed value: 4.1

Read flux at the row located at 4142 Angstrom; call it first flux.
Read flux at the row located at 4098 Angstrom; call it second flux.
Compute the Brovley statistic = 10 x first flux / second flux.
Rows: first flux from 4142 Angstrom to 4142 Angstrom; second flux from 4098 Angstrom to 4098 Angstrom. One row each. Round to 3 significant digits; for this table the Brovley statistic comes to 11.8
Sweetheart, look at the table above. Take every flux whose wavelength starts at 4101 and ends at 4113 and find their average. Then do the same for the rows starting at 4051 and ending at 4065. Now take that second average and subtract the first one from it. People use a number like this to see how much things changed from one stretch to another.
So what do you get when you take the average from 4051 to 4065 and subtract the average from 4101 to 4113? 1.3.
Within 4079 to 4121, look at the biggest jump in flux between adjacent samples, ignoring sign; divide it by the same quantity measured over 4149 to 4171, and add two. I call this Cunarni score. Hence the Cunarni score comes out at 3.7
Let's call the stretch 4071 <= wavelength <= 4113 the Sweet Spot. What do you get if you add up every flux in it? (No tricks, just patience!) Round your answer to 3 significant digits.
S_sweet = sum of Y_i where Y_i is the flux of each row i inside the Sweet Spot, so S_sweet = 176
